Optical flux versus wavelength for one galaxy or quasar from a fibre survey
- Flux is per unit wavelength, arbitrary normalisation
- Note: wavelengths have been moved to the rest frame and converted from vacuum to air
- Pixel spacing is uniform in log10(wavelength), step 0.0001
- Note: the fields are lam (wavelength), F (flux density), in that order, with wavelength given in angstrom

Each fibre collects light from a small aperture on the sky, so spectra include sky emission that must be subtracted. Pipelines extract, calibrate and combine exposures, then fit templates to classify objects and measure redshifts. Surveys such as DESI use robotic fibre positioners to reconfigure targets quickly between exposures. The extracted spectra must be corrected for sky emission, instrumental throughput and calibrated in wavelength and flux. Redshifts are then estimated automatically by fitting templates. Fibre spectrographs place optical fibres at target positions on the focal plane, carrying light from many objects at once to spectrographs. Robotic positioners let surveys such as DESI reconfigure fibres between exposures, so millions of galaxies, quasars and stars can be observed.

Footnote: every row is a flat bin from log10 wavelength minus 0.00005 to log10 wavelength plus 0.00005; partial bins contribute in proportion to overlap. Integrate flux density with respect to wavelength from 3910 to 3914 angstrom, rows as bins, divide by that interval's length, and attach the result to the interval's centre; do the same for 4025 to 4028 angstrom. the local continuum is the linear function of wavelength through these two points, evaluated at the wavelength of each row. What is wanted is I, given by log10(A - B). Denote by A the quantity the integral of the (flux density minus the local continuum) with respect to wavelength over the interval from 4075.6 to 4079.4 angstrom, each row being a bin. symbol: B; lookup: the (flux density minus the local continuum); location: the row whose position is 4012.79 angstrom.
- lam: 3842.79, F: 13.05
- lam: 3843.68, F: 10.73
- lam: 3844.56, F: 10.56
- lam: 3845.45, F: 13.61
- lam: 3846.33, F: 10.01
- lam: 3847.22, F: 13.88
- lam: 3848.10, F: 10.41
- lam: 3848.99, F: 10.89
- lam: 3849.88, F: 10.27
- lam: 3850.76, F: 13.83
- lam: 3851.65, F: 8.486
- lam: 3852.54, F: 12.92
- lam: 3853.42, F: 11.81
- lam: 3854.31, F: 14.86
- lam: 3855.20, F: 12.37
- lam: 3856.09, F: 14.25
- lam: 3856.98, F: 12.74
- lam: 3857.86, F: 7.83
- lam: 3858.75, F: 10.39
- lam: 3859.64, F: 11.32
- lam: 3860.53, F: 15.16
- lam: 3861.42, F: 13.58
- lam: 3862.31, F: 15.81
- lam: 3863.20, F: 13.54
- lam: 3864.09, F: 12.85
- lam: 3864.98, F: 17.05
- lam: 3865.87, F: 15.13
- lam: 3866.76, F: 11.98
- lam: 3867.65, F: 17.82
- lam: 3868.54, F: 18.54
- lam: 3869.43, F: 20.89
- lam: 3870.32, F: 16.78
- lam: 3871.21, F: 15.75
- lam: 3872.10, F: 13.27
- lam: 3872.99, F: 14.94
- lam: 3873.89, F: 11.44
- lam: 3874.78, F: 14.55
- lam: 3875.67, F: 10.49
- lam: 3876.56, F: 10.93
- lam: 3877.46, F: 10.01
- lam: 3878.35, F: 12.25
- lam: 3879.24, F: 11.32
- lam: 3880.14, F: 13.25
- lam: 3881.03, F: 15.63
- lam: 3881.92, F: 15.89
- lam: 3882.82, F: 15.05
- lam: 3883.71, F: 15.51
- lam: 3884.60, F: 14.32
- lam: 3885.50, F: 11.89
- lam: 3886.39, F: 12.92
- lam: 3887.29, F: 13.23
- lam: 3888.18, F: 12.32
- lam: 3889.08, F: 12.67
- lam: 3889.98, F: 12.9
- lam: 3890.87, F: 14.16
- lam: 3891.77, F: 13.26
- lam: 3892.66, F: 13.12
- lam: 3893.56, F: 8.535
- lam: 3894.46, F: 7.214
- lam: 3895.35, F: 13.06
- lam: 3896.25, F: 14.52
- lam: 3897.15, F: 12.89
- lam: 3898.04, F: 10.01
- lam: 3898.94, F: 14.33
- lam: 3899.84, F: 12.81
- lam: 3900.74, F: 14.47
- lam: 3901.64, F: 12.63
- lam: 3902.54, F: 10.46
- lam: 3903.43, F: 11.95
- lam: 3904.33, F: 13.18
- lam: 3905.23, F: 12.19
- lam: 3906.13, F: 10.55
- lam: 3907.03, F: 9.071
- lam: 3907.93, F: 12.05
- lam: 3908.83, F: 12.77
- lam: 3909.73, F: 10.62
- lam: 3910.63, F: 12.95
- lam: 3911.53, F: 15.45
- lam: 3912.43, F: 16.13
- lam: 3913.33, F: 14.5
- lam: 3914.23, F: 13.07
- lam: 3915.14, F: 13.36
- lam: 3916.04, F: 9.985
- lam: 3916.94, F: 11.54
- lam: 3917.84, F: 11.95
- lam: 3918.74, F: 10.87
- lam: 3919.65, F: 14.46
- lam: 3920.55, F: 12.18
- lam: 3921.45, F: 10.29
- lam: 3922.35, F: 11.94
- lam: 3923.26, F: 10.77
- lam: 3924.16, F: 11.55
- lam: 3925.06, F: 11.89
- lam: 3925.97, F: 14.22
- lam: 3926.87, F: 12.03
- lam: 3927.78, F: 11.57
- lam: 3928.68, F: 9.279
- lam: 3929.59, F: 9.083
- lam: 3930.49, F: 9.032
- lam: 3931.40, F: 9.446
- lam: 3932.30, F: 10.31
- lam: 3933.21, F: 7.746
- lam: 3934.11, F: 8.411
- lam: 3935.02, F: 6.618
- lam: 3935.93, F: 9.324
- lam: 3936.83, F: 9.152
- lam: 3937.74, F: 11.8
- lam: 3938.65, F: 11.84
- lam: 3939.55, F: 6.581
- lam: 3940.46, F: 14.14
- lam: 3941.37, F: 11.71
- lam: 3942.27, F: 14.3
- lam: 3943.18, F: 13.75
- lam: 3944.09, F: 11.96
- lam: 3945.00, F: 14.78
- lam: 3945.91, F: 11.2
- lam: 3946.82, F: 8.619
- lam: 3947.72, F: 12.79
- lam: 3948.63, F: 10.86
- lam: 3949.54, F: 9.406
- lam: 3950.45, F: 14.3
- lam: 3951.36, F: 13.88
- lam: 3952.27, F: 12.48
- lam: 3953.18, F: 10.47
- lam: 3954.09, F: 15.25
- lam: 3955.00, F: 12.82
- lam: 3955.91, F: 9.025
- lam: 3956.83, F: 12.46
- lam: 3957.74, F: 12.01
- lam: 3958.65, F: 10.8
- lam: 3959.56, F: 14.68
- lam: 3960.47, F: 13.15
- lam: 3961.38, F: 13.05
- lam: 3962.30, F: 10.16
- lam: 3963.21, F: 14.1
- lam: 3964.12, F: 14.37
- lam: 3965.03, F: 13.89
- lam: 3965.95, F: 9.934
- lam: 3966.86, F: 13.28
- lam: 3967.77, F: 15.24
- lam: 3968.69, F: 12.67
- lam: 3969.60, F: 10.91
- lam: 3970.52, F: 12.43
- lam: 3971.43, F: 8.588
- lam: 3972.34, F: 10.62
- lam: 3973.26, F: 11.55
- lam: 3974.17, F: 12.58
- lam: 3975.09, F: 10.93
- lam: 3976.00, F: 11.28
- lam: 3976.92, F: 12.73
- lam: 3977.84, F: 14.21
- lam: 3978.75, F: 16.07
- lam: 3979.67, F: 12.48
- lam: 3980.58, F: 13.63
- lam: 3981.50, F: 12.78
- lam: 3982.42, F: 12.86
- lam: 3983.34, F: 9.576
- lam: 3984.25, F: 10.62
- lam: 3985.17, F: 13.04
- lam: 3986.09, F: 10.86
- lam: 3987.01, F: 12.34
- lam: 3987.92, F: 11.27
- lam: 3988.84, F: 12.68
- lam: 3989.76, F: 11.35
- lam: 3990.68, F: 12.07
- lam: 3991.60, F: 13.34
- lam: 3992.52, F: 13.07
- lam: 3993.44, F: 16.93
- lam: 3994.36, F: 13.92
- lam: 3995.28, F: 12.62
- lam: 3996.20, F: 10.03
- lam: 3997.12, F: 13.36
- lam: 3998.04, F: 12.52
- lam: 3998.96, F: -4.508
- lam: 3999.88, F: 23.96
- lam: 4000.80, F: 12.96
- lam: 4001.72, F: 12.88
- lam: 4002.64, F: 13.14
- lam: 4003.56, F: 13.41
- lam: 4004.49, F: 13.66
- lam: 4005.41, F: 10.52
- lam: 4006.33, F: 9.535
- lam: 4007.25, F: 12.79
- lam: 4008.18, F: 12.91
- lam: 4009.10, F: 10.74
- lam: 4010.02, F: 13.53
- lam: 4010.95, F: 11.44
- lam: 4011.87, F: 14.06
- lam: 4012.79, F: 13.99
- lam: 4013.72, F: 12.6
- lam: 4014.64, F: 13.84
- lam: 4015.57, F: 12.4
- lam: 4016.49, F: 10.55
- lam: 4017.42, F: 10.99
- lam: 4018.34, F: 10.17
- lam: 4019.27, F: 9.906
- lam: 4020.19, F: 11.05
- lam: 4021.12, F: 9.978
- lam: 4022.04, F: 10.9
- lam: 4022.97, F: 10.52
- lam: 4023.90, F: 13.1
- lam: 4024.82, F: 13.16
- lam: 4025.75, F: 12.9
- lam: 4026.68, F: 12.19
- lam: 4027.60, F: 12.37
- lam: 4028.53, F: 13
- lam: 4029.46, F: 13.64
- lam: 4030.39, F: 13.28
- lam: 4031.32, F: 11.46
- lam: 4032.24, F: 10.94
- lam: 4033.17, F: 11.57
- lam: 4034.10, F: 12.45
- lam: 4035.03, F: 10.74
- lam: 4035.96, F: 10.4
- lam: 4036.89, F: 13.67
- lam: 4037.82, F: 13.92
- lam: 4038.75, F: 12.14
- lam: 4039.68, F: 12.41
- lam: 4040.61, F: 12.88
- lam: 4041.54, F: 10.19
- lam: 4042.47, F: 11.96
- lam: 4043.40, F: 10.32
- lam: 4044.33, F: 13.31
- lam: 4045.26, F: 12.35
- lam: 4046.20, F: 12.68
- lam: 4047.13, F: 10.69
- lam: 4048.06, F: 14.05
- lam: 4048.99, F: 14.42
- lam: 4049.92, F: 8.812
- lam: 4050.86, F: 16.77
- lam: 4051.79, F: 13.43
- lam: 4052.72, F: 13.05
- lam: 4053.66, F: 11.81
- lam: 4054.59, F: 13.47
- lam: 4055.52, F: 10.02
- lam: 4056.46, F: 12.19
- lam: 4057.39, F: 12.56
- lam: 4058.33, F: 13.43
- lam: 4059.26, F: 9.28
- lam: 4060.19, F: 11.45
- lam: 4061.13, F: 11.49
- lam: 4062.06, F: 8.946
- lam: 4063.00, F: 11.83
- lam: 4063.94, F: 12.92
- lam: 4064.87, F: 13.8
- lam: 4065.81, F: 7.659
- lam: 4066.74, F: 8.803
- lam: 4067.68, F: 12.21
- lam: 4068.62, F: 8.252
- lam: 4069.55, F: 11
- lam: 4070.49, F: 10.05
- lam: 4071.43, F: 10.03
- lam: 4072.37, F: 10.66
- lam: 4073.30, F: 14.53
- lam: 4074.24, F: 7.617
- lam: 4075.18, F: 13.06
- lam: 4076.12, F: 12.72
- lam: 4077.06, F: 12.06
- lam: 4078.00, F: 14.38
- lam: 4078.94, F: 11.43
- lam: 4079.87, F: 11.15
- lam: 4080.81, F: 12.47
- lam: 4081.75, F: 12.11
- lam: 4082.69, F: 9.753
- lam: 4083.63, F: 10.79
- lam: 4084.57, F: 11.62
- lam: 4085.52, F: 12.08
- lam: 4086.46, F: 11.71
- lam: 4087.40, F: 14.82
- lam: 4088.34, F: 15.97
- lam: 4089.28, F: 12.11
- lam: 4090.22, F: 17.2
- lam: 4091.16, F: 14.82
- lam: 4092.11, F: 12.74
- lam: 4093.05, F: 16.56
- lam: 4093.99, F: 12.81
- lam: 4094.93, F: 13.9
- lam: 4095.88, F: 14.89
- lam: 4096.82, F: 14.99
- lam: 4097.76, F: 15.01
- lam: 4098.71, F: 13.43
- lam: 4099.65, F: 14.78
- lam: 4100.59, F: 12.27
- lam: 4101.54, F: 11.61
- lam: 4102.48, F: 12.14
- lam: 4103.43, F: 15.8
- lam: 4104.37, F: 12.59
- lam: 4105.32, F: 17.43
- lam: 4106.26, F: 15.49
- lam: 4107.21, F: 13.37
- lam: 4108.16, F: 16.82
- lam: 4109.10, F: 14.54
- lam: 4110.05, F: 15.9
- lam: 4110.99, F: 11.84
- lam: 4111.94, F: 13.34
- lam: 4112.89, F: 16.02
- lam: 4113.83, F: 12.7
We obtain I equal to 0.4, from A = 3.6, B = 1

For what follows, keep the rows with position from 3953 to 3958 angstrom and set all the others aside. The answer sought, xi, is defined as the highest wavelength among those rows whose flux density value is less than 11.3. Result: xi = 3955.91 angstrom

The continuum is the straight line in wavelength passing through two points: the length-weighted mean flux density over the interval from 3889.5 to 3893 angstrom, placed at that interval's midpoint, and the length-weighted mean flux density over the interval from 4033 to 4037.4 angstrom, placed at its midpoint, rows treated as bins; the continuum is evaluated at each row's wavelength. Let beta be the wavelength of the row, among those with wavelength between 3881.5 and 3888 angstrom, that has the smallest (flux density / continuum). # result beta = 3885.50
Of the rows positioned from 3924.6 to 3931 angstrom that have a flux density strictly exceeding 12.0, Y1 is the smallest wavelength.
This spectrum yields 3925.97 angstrom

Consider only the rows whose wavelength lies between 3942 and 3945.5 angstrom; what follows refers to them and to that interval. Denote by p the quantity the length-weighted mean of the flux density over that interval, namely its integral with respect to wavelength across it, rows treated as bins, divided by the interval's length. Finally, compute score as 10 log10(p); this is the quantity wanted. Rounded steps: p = 13.6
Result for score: 11.3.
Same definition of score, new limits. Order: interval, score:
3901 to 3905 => 10.9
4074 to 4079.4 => 10.8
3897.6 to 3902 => 11.1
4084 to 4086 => 10.7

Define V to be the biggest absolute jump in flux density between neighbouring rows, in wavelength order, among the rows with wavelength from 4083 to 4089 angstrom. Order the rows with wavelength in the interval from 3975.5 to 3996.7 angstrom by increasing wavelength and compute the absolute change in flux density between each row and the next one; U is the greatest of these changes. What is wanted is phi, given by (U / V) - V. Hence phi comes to -1.9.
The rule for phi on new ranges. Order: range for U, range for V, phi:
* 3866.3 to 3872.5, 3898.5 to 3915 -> -1.0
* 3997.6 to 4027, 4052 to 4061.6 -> 2.7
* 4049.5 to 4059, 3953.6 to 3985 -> -1.9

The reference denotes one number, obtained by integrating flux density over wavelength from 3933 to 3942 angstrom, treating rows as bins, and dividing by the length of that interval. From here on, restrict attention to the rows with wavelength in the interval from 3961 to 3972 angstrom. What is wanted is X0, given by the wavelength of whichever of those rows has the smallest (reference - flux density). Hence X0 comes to 3967.77 angstrom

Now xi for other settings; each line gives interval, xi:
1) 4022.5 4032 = 4022.97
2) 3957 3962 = 3958.65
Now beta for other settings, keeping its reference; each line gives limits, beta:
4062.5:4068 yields 4065.81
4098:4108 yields 4101.54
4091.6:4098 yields 4092.11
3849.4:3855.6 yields 3851.65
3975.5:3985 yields 3983.34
